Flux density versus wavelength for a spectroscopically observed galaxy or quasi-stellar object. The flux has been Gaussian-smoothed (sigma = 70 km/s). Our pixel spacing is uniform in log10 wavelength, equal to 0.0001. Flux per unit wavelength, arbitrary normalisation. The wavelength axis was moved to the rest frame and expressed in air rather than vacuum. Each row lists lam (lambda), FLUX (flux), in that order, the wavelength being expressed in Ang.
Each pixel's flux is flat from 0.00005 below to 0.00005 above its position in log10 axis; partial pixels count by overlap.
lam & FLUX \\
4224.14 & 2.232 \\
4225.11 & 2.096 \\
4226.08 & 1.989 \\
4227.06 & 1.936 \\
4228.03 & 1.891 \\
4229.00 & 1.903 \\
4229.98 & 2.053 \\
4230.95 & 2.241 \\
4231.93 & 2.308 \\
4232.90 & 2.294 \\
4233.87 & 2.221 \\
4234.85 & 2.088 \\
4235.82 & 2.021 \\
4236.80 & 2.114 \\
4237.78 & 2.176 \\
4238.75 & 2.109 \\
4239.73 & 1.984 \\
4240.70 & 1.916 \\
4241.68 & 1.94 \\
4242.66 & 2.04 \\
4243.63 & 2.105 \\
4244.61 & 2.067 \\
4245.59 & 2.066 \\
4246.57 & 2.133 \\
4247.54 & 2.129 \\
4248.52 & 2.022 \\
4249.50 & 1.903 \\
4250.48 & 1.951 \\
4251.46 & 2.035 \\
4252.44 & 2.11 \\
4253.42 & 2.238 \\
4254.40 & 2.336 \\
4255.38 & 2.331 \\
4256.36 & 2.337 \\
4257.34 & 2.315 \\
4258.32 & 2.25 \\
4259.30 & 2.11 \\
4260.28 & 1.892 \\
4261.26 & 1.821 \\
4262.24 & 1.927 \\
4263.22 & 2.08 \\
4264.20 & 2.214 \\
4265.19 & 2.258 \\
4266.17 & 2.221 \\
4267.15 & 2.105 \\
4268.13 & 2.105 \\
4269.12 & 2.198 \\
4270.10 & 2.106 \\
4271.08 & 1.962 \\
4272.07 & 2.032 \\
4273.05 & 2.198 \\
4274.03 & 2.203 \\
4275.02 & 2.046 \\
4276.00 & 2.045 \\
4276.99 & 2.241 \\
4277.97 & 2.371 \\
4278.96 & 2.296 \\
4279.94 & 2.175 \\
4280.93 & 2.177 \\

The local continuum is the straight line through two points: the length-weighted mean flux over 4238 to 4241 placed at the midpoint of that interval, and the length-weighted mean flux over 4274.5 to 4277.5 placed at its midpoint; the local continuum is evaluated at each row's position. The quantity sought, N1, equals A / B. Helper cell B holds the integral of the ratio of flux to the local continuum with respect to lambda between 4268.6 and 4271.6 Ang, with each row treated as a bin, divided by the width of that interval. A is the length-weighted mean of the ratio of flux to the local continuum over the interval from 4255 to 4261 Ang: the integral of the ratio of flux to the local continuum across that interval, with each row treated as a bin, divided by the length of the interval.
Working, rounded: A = 1.06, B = 0.99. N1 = 1.07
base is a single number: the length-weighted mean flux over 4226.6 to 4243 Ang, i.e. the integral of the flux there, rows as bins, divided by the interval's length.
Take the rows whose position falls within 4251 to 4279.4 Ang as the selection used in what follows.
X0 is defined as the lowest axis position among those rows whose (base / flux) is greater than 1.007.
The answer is 4251.46 Ang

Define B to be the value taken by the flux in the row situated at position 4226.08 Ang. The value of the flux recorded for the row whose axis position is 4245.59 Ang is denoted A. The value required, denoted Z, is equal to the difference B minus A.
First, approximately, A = 2.066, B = 1.989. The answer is -0.08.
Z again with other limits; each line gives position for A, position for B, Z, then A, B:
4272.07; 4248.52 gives -0.01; 2.032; 2.022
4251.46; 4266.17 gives 0.19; 2.035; 2.221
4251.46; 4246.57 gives 0.10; 2.035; 2.133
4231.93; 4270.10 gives -0.20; 2.308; 2.106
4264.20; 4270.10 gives -0.11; 2.214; 2.106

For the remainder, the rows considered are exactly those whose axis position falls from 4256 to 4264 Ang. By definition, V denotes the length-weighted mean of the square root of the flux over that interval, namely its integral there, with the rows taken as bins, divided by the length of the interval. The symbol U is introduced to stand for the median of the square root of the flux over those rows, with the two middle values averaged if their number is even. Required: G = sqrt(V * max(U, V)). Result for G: 1.45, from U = 1.45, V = 1.45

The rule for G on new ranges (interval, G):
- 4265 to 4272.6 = 1.46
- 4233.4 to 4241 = 1.45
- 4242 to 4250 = 1.44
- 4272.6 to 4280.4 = 1.48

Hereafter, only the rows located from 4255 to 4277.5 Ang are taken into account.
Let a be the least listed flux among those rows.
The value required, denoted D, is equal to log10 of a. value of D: 0.260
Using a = 1.821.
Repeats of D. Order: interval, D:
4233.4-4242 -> 0.282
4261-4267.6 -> 0.260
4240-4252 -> 0.279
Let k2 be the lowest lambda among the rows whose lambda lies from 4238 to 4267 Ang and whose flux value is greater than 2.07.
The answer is 4238.75 Ang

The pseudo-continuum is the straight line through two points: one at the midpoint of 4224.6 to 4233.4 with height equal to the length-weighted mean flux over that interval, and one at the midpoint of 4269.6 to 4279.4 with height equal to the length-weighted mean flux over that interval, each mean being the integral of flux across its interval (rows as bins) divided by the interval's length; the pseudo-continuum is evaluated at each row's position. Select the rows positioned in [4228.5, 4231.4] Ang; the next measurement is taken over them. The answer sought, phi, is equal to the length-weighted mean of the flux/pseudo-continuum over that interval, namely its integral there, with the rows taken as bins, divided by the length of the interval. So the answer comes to 0.99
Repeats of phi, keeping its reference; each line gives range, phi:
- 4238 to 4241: 0.97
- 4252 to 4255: 1.05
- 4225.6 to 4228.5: 0.93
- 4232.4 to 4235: 1.06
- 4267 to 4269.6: 1.00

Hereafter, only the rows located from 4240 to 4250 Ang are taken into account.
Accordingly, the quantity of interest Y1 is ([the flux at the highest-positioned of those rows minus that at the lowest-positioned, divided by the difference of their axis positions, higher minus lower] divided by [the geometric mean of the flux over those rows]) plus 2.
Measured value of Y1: 2.00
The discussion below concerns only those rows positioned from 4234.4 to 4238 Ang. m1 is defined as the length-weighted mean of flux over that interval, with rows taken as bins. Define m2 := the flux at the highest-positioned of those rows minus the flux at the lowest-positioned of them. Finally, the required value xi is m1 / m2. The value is 24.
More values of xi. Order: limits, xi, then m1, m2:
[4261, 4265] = 5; 2.04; 0.4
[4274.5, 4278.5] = 7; 2.17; 0.3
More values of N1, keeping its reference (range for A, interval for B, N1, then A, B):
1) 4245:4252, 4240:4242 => 1.04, 0.99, 0.95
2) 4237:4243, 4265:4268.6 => 0.96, 1.00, 1.04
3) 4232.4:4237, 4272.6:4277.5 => 1.05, 1.07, 1.02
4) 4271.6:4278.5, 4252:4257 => 0.93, 1.03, 1.10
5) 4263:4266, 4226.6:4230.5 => 1.08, 1.05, 0.97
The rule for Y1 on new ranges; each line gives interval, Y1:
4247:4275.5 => 2.00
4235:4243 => 2.00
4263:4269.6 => 2.01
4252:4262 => 1.98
